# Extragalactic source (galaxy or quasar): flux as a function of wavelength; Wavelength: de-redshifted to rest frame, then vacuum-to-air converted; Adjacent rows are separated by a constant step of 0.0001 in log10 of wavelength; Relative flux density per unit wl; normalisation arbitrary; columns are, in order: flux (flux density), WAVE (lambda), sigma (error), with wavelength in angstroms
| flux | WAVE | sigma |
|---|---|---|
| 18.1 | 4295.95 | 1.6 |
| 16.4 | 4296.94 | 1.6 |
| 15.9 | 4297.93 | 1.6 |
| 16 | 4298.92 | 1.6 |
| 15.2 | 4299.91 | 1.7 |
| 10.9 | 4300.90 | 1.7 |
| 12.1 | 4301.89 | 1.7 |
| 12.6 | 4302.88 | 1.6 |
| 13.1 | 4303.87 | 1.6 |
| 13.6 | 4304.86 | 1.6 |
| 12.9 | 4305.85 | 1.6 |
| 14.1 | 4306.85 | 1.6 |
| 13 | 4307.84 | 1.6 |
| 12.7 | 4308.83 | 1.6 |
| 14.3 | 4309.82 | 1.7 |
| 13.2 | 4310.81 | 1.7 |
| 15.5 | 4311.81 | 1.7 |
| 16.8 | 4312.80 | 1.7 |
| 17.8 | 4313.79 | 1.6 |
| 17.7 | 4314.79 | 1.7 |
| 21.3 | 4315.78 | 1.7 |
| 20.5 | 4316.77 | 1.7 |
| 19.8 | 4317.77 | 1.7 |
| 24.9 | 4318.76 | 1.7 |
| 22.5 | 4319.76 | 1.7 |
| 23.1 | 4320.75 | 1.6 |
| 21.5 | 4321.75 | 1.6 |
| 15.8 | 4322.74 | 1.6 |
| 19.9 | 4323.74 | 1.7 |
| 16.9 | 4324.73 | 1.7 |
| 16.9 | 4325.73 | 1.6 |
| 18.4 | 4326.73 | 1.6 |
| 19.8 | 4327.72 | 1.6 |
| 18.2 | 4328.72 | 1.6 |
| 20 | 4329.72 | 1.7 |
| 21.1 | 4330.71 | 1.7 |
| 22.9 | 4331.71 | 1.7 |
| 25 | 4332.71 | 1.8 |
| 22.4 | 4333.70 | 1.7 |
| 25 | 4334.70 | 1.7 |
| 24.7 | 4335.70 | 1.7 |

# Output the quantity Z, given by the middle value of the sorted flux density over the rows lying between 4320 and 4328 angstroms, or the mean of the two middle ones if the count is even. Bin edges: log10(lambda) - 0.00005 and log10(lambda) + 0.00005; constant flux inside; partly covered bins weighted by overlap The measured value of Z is 19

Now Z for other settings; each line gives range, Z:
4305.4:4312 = 13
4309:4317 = 17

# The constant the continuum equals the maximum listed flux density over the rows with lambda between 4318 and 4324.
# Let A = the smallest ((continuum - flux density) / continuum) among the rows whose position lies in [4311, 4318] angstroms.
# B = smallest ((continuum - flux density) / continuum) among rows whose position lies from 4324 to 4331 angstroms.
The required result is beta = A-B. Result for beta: -0.01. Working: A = 0.14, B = 0.15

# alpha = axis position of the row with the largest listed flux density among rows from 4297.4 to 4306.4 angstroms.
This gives 4298.92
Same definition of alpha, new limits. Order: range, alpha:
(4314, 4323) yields 4318.76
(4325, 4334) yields 4332.71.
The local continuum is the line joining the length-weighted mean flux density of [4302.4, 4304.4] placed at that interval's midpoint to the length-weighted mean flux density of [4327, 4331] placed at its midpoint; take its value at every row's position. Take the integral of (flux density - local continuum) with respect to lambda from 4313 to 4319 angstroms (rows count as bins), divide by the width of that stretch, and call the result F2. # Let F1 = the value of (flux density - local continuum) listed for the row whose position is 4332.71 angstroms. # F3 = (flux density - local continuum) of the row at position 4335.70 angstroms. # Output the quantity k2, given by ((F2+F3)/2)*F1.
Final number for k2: 15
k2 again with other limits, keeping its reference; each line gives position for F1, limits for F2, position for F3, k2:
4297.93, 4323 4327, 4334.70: 7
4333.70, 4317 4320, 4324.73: 3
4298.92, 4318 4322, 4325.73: 8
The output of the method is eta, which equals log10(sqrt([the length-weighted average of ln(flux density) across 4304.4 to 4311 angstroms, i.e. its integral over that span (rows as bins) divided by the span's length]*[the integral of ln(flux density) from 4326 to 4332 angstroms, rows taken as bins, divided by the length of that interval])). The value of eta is 0.445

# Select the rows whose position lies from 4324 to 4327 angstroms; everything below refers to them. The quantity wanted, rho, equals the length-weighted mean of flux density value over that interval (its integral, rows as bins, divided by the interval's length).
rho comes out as 18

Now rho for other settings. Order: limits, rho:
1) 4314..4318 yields 20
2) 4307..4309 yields 13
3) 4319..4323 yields 21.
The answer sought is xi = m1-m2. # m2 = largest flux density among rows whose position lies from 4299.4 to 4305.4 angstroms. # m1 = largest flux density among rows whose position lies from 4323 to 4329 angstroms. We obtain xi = 5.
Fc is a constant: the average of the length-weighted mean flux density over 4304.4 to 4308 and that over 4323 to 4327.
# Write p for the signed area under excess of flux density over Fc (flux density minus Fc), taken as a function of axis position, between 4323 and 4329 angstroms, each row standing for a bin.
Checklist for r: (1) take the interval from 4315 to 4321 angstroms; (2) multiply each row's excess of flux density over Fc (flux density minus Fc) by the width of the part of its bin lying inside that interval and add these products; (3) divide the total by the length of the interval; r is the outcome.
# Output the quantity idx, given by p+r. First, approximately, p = 16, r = 6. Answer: 21.9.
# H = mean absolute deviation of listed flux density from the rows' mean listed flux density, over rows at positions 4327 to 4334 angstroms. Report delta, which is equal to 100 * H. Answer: 179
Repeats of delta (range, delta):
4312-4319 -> 206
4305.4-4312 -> 82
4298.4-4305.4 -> 135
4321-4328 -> 167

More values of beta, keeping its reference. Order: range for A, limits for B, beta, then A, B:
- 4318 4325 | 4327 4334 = 0.00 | 0.00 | 0.00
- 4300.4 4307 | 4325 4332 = 0.35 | 0.43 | 0.08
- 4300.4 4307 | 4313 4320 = 0.43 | 0.43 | 0.00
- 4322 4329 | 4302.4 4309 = -0.23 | 0.20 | 0.43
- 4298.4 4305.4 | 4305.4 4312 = -0.02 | 0.36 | 0.38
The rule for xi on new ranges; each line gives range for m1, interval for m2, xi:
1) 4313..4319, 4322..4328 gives 5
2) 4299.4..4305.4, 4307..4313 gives -2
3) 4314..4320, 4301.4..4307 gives 11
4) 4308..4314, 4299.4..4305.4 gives 3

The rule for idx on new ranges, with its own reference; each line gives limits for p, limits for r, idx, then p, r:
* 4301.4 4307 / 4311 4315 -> -13.7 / -15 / 1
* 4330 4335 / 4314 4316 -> 40.6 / 37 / 3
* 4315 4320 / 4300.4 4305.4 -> 26.3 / 30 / -3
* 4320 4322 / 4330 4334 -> 20.7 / 14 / 7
